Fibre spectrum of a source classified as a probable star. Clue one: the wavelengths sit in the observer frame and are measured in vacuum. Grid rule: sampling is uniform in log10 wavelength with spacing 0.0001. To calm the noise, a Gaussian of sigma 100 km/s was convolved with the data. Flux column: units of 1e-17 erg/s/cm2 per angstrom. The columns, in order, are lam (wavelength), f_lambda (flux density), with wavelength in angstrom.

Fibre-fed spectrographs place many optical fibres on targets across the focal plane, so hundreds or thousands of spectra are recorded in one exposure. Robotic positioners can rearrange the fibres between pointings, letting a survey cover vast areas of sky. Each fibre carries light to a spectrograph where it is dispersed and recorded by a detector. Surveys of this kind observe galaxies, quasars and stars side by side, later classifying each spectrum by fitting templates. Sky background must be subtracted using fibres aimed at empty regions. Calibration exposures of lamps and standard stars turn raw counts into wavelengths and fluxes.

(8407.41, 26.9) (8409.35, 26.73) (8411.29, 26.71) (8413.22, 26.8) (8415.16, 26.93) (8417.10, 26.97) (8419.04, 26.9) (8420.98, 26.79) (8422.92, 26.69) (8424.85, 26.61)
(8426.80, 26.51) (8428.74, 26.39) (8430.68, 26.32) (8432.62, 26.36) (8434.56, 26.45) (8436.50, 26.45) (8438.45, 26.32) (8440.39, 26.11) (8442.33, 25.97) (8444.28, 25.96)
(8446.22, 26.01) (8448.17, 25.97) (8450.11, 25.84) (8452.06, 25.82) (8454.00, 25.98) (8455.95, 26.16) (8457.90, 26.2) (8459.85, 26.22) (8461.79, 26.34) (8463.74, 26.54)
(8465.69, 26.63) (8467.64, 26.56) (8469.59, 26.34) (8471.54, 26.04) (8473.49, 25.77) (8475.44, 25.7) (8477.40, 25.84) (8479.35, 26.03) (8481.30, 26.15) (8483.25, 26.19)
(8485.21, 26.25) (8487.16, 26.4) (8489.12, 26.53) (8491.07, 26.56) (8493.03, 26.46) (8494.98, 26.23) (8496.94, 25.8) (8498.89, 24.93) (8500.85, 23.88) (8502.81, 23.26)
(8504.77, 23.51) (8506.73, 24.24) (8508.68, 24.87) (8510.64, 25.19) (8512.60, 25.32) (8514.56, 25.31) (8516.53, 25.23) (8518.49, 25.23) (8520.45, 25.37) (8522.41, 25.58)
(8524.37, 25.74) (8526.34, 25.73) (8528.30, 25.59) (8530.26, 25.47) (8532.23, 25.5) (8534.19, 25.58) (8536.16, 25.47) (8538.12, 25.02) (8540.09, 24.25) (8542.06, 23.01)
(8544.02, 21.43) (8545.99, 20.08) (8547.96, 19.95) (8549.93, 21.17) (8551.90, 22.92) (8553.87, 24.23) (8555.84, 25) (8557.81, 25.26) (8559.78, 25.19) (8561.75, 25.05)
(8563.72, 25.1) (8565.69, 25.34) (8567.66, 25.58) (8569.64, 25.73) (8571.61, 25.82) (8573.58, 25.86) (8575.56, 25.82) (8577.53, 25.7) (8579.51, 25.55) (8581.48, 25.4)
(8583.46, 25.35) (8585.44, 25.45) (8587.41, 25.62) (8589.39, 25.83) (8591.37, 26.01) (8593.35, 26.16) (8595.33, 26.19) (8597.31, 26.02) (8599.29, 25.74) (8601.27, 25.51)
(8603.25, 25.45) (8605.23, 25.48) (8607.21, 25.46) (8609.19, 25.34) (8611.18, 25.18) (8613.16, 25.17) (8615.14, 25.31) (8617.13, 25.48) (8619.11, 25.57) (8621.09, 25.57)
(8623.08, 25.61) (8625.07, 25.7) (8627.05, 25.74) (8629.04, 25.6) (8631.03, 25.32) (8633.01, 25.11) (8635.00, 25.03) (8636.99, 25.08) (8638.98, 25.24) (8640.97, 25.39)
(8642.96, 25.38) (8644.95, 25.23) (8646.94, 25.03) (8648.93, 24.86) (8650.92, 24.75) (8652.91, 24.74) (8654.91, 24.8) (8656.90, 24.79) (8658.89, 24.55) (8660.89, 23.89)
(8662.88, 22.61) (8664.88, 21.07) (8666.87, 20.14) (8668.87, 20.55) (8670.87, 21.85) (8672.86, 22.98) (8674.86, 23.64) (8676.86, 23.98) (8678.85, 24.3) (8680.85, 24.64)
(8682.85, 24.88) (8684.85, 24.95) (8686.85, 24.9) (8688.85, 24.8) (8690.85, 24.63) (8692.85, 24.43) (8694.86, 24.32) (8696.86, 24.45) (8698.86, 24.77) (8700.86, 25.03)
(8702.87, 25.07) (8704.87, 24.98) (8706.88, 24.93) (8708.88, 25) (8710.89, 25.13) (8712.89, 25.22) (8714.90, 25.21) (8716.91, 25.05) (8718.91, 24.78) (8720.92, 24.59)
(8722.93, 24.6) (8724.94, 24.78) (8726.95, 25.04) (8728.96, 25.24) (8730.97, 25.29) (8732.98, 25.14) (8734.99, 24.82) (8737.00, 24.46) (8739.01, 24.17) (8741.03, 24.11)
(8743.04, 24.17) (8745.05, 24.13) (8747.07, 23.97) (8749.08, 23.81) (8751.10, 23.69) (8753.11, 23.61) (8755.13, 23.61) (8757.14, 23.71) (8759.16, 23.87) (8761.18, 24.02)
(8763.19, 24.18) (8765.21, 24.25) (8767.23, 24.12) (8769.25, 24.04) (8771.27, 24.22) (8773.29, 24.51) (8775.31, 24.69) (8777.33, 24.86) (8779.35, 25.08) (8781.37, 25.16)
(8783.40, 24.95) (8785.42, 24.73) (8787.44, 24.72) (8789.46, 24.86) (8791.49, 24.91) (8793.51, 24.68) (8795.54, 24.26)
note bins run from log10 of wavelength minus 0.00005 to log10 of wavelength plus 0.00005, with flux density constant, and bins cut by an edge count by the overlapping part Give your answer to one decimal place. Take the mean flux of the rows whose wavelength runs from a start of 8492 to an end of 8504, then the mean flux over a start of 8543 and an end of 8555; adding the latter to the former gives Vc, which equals 46.7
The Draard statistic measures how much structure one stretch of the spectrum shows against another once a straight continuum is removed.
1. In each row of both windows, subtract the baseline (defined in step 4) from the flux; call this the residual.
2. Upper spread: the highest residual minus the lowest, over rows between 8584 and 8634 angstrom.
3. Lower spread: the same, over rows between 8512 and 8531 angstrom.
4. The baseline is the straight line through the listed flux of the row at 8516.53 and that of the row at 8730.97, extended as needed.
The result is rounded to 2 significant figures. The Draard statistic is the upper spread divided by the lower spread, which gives 2.1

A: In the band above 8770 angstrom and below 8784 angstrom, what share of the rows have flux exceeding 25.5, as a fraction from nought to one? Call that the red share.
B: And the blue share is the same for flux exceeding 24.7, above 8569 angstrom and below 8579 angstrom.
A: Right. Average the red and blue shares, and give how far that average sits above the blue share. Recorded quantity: -0.5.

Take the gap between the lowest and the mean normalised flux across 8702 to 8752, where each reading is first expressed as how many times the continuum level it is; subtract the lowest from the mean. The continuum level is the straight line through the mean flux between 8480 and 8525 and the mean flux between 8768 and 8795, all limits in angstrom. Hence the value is 0.038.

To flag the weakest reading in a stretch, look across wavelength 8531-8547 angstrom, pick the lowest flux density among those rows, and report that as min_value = 20.08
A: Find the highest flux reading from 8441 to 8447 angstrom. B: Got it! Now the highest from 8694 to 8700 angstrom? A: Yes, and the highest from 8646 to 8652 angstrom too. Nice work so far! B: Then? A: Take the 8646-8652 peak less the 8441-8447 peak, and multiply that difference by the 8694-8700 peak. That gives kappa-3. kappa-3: -24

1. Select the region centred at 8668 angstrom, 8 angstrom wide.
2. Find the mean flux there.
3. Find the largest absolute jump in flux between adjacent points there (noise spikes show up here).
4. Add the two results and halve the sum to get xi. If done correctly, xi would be 11.1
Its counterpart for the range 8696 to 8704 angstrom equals 12.6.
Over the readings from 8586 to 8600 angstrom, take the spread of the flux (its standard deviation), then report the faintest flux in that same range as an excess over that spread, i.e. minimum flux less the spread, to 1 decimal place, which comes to 25.4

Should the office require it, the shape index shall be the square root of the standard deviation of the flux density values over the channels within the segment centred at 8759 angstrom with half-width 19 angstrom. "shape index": 0.58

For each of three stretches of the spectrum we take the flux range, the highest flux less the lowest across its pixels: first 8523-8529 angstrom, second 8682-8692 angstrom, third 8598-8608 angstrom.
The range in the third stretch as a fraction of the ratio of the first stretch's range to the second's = 0.62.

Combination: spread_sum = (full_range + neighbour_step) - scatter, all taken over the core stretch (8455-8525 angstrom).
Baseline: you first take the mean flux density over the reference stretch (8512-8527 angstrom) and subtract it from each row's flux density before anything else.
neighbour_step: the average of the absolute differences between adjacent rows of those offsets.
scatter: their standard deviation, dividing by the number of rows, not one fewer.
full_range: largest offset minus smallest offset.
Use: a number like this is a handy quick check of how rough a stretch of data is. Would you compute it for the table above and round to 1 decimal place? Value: 2.8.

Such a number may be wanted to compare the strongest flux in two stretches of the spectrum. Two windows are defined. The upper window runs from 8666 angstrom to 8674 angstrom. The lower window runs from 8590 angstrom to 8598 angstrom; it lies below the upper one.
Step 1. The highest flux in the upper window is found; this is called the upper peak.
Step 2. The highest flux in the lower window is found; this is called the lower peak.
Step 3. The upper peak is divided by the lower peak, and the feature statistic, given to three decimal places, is 0.877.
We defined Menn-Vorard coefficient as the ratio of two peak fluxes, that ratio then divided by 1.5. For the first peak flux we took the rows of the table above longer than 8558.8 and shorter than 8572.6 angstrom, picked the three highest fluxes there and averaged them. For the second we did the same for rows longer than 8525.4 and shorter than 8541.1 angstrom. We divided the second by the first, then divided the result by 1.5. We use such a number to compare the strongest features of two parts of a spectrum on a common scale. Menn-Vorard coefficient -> 0.665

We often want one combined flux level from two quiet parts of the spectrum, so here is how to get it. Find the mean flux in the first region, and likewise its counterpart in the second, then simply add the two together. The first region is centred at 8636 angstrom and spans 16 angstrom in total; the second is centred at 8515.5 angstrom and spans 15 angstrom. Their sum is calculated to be 50.5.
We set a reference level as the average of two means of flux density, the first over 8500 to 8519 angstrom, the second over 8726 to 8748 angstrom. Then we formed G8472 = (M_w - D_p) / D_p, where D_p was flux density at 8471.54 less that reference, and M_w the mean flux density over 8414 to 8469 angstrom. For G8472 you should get 17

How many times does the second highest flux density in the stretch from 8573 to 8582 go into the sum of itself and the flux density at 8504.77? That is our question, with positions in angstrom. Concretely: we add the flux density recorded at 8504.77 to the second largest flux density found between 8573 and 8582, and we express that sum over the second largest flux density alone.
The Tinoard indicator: 1.91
